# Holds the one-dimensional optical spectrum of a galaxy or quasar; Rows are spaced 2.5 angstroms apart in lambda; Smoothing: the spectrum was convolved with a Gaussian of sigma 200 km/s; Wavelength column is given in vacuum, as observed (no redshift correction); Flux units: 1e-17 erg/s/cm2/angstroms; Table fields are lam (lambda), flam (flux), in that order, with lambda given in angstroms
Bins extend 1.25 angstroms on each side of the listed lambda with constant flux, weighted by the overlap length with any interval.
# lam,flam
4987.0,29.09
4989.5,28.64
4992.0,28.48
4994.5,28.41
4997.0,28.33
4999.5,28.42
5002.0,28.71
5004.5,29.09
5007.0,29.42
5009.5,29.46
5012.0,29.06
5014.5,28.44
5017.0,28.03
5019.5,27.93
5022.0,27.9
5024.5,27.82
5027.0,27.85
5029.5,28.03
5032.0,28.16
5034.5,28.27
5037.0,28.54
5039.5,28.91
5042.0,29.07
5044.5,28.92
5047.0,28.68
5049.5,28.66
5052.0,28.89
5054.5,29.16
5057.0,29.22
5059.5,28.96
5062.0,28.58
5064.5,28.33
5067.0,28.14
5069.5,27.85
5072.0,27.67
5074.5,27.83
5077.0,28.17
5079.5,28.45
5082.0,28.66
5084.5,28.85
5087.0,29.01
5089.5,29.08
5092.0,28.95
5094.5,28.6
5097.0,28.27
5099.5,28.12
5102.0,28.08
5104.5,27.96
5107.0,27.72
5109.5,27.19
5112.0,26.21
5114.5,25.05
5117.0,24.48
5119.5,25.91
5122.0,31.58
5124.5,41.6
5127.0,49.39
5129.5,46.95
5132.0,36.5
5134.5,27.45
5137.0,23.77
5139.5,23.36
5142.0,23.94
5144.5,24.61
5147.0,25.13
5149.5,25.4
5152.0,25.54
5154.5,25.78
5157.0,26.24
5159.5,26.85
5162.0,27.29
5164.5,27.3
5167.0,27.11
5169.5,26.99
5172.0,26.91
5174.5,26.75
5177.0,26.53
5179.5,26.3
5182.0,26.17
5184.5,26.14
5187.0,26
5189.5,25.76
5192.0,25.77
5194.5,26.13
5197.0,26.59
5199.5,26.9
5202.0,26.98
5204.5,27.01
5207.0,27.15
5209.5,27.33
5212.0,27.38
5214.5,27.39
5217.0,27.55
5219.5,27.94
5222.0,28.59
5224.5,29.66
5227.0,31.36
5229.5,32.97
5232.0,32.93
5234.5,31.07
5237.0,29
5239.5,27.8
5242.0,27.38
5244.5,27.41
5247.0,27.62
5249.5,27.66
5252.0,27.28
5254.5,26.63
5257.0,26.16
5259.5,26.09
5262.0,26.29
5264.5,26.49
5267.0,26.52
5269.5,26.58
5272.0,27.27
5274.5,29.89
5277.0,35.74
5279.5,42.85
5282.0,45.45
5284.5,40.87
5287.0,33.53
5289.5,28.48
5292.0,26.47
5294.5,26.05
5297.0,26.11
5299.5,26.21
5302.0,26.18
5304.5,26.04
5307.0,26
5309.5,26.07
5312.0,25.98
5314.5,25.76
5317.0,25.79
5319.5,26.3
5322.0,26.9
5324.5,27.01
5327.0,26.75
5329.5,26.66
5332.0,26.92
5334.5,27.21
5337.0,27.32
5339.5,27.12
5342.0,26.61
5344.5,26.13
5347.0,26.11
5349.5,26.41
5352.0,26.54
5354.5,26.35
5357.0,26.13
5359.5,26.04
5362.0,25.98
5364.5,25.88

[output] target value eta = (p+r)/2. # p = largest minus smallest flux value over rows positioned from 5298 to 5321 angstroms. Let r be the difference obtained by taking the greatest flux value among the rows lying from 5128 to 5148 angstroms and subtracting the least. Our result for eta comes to 12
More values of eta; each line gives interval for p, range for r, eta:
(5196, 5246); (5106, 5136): 16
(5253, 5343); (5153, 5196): 11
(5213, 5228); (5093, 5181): 15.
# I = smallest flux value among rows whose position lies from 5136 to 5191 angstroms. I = 23.36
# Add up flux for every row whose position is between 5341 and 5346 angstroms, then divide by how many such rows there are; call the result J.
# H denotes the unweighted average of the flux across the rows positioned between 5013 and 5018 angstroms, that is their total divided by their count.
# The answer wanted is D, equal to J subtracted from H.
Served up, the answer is 1.9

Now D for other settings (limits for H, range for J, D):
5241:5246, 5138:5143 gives 3.7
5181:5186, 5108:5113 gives -0.5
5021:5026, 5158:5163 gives 0.8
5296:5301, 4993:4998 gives -2.2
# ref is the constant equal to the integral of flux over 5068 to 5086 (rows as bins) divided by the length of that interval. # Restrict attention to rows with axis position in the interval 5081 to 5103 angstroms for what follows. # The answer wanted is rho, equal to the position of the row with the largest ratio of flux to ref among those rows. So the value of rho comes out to 5089.5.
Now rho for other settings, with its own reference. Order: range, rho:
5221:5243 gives 5229.5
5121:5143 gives 5127.0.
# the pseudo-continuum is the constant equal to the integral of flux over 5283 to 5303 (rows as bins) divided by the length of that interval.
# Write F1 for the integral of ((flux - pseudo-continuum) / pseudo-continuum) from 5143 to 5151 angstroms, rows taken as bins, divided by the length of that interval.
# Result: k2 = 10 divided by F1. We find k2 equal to -66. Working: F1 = -0.15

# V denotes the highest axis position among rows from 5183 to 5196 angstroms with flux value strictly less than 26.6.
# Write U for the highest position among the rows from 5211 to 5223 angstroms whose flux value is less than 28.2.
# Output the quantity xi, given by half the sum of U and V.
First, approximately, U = 5219.5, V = 5194.5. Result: 5207.0 angstroms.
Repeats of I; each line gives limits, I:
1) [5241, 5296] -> 26.05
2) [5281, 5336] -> 25.76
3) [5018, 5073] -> 27.67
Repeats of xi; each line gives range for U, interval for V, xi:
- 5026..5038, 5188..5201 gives 5114.5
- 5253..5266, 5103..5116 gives 5189.5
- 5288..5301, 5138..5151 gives 5224.5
